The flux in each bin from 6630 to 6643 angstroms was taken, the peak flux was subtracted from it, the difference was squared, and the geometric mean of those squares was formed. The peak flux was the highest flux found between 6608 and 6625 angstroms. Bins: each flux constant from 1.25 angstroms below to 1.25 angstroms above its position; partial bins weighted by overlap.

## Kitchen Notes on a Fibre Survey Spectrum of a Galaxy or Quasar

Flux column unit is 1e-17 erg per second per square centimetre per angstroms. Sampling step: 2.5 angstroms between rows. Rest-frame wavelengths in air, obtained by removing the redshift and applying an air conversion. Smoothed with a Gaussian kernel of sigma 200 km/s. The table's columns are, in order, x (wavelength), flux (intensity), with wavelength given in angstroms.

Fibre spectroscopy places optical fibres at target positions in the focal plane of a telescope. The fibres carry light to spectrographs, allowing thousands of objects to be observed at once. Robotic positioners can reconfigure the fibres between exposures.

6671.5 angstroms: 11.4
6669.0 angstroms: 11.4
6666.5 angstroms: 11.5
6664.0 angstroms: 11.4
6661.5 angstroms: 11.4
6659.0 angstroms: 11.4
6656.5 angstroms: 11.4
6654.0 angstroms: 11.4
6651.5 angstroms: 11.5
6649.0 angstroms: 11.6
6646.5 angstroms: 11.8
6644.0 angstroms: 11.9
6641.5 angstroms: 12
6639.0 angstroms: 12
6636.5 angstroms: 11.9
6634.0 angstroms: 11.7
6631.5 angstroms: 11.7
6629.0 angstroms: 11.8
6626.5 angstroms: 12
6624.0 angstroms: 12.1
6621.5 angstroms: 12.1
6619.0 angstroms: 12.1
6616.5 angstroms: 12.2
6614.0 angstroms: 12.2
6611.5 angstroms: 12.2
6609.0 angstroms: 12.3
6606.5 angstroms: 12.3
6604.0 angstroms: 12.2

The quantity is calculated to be 0.18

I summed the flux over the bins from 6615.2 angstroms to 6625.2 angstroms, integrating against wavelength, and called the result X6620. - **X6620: 121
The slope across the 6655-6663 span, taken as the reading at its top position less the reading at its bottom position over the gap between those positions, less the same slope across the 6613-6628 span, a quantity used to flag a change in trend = 0.02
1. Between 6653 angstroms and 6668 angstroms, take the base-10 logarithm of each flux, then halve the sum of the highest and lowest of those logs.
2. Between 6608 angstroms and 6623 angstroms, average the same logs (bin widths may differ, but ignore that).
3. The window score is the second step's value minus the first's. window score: 0.027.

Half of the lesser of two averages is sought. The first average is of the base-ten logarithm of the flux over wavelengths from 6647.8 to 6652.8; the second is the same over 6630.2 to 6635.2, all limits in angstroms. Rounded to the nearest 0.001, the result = 0.531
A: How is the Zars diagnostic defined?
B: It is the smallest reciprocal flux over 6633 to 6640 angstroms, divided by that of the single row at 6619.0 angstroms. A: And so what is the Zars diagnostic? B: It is 1.01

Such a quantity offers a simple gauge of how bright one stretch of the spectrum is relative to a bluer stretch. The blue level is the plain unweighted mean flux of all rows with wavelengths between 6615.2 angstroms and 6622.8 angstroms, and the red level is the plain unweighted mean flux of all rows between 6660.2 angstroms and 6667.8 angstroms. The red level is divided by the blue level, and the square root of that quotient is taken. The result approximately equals 0.97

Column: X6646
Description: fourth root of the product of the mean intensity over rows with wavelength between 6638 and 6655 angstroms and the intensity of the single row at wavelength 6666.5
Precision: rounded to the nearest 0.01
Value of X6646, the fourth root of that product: 3.41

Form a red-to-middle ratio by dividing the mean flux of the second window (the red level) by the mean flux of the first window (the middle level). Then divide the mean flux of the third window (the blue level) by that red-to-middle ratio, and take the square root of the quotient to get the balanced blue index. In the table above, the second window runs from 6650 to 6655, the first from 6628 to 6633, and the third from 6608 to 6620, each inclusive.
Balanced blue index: 3.54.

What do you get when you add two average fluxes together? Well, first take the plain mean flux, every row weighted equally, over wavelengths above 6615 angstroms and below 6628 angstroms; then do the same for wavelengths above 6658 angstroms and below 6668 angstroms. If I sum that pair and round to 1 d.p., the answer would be 23.5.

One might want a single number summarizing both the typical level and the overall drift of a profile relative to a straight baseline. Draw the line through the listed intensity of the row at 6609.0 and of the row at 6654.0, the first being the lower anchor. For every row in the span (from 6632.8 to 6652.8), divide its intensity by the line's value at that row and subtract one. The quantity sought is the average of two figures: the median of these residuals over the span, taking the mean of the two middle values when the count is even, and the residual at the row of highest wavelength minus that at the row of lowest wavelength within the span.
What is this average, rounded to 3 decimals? 0.015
